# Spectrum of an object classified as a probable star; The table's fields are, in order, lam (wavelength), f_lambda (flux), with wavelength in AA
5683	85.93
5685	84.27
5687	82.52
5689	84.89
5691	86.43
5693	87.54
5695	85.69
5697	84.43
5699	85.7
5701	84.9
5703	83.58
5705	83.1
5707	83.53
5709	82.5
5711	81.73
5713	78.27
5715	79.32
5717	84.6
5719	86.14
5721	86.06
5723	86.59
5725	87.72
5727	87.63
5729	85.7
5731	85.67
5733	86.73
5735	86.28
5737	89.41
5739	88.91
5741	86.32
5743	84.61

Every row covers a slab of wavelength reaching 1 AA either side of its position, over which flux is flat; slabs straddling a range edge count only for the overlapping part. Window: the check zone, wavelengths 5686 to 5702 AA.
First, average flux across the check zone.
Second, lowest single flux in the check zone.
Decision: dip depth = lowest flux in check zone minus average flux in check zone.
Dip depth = -2.7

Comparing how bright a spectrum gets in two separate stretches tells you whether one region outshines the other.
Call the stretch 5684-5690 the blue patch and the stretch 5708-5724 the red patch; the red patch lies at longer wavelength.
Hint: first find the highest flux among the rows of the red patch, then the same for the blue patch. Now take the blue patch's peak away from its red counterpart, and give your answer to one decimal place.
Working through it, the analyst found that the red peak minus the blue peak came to 1.7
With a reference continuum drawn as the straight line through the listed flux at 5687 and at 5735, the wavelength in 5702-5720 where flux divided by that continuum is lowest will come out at 5713 AA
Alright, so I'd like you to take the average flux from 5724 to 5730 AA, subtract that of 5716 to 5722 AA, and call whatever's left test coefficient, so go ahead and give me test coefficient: 1.4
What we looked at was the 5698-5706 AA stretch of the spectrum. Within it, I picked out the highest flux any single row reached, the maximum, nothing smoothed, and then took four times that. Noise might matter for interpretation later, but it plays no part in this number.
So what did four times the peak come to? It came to 343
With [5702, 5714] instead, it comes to 334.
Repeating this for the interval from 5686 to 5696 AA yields 350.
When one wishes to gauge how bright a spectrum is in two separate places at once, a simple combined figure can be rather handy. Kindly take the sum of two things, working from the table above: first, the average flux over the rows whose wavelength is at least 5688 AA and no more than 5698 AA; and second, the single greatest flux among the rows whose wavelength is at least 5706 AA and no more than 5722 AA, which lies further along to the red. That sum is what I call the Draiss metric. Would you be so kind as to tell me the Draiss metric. 172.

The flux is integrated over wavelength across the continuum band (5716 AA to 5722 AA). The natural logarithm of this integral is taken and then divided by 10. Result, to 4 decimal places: 0.6241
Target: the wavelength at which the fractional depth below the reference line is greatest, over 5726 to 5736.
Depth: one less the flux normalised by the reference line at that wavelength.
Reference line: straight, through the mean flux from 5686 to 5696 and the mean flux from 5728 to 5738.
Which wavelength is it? 5731 AA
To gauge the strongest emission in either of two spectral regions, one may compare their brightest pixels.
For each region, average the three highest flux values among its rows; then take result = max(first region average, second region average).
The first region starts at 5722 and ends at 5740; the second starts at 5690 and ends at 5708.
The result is 88.7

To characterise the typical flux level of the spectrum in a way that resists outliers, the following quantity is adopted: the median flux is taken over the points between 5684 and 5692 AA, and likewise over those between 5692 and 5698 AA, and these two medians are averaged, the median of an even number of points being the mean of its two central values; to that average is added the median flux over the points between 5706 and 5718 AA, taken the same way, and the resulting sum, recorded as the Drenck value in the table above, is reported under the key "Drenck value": 167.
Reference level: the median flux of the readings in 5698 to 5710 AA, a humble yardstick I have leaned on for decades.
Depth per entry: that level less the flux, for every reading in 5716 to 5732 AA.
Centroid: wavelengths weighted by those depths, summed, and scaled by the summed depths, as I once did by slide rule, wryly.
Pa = 5724.5 AA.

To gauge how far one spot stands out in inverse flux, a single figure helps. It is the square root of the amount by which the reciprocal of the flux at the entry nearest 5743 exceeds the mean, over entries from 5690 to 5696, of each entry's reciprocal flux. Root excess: 0.016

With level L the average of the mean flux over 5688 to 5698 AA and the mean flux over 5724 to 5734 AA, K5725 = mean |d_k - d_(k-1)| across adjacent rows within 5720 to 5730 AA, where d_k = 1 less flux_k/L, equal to 0.011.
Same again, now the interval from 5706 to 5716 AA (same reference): 0.018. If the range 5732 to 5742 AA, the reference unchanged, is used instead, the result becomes 0.019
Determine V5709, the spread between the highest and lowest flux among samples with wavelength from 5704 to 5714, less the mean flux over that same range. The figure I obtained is -77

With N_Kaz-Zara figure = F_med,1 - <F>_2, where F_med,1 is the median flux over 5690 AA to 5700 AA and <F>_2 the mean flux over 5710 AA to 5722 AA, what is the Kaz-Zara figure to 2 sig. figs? 3.0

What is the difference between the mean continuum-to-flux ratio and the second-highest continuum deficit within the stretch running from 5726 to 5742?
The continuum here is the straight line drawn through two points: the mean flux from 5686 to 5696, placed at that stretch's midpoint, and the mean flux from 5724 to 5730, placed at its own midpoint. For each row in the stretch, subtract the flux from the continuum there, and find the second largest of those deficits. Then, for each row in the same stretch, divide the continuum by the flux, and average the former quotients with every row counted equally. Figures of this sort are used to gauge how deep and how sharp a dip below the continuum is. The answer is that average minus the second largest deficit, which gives -0.40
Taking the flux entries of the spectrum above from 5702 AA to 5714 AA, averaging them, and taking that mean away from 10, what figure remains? -72.1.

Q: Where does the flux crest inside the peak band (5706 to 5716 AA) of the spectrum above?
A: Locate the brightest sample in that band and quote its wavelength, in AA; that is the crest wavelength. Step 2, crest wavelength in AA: 5707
